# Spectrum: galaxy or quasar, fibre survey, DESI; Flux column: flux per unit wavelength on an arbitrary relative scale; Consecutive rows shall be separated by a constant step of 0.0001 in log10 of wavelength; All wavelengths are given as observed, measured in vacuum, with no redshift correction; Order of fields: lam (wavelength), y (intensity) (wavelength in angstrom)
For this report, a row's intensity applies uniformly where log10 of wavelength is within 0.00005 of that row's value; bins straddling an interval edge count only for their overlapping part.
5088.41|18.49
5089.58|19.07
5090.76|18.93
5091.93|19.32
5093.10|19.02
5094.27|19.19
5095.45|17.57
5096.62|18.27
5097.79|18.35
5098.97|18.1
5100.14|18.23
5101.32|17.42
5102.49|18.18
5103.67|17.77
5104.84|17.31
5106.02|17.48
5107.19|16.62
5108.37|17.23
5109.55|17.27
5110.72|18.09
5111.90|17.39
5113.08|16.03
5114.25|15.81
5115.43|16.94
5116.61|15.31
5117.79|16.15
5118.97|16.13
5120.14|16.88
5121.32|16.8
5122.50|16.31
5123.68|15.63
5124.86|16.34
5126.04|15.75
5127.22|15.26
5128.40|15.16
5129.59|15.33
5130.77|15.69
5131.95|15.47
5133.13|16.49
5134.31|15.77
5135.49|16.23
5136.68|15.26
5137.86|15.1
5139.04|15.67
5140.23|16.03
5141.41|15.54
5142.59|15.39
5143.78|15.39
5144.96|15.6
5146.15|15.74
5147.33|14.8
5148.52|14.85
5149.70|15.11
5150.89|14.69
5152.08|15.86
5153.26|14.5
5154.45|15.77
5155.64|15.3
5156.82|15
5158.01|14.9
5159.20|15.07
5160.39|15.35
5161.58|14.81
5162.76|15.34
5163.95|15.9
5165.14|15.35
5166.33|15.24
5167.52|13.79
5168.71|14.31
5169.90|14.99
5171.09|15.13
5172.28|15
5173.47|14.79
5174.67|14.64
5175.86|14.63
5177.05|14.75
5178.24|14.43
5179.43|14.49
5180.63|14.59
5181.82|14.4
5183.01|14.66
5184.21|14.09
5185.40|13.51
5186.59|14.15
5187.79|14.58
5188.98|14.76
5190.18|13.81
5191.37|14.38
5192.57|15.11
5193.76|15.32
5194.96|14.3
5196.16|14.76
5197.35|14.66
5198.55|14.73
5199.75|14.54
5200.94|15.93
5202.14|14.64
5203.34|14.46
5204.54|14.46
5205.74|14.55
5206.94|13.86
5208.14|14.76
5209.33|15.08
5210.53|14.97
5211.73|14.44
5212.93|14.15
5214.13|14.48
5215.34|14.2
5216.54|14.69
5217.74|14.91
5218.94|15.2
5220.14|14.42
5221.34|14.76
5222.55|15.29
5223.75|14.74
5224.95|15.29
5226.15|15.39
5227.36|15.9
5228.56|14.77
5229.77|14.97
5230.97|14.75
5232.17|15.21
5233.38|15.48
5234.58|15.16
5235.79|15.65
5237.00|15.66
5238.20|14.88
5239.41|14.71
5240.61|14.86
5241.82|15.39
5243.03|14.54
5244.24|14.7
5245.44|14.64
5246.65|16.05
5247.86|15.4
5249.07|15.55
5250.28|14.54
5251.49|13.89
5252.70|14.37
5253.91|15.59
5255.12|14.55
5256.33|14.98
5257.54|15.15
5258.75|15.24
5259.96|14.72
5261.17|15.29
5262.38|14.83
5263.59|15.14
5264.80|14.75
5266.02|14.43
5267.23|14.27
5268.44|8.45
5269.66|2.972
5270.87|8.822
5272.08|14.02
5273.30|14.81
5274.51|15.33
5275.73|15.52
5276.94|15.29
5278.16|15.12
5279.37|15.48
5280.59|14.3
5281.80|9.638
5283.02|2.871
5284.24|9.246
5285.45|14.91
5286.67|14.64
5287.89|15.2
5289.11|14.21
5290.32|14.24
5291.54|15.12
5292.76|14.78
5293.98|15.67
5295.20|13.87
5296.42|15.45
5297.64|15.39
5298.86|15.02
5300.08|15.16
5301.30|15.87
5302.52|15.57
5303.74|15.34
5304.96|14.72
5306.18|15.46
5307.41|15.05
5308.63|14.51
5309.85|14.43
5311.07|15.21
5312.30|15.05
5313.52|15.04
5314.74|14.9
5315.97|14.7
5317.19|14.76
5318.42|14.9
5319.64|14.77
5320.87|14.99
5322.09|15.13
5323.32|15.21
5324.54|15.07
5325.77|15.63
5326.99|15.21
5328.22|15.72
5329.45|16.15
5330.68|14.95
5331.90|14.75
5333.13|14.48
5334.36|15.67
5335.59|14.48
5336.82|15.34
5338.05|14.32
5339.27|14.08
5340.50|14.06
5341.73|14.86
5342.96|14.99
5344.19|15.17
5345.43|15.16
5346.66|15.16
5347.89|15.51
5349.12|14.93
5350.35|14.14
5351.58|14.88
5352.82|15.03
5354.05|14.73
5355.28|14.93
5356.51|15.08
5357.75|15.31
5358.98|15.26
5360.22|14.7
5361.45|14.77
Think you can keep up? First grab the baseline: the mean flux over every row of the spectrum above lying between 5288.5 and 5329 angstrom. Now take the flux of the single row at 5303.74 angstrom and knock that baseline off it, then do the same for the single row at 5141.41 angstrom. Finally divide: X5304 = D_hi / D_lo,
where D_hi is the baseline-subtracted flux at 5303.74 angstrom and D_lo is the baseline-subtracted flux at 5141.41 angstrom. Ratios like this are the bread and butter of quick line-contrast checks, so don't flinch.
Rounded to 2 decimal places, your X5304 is 0.60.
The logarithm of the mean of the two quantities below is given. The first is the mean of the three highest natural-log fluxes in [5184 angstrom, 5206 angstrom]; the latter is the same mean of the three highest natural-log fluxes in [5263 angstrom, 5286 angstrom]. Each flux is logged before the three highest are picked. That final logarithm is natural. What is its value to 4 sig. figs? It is 1.007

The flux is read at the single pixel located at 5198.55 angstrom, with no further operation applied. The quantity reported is 14.73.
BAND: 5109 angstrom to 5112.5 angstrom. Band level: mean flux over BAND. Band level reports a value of 17.6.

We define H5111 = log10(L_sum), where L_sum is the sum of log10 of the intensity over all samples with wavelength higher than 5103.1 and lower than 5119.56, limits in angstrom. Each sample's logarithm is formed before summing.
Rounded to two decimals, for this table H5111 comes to 1.23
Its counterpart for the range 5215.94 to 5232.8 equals 1.22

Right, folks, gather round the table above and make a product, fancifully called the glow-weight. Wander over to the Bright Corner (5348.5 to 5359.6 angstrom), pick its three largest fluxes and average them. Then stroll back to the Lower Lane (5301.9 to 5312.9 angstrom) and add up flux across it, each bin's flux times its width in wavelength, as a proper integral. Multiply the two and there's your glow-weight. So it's 2517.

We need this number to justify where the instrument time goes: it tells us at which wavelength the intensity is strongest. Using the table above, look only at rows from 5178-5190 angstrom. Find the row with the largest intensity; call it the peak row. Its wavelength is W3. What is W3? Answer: 5188.98 angstrom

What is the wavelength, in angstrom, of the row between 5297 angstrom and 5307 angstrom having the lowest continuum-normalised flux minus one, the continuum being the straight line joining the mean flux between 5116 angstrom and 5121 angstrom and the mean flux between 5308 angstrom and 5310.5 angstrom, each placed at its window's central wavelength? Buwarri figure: 5304.96 angstrom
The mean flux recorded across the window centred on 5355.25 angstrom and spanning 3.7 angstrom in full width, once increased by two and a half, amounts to 17.4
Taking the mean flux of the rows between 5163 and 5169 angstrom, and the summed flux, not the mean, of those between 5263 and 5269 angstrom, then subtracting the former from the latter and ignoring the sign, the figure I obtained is 52.1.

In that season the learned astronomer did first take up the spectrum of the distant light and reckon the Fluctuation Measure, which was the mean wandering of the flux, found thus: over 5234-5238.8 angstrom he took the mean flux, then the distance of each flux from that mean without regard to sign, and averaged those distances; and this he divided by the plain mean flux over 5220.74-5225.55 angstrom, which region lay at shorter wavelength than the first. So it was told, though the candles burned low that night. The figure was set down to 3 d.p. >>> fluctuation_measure 0.021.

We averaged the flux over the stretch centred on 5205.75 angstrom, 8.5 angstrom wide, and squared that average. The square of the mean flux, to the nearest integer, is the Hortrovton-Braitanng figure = 212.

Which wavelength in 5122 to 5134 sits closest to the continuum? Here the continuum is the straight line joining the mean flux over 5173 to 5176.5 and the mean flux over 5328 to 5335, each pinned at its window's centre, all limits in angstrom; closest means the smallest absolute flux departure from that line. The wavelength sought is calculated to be 5128.40 angstrom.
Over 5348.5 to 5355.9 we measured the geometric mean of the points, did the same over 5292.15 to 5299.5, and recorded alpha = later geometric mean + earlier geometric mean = 30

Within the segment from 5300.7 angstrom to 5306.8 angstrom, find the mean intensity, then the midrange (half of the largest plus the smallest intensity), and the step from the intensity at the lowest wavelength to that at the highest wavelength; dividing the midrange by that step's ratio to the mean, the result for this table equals -574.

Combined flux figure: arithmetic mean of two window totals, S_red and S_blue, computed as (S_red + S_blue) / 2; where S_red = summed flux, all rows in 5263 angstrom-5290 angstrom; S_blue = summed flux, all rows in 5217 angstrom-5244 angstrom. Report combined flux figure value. 305.7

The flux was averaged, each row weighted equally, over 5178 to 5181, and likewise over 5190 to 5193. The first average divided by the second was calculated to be 1.00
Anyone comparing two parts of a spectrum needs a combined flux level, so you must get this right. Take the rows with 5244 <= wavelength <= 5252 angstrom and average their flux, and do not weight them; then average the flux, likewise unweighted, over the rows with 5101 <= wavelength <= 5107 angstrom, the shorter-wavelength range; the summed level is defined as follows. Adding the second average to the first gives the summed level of 32.6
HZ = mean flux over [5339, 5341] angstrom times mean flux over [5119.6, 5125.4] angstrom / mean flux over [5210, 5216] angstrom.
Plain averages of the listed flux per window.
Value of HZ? 16.0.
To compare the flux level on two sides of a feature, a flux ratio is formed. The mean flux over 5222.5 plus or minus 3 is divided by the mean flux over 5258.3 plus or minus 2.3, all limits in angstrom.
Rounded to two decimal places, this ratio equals 0.99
